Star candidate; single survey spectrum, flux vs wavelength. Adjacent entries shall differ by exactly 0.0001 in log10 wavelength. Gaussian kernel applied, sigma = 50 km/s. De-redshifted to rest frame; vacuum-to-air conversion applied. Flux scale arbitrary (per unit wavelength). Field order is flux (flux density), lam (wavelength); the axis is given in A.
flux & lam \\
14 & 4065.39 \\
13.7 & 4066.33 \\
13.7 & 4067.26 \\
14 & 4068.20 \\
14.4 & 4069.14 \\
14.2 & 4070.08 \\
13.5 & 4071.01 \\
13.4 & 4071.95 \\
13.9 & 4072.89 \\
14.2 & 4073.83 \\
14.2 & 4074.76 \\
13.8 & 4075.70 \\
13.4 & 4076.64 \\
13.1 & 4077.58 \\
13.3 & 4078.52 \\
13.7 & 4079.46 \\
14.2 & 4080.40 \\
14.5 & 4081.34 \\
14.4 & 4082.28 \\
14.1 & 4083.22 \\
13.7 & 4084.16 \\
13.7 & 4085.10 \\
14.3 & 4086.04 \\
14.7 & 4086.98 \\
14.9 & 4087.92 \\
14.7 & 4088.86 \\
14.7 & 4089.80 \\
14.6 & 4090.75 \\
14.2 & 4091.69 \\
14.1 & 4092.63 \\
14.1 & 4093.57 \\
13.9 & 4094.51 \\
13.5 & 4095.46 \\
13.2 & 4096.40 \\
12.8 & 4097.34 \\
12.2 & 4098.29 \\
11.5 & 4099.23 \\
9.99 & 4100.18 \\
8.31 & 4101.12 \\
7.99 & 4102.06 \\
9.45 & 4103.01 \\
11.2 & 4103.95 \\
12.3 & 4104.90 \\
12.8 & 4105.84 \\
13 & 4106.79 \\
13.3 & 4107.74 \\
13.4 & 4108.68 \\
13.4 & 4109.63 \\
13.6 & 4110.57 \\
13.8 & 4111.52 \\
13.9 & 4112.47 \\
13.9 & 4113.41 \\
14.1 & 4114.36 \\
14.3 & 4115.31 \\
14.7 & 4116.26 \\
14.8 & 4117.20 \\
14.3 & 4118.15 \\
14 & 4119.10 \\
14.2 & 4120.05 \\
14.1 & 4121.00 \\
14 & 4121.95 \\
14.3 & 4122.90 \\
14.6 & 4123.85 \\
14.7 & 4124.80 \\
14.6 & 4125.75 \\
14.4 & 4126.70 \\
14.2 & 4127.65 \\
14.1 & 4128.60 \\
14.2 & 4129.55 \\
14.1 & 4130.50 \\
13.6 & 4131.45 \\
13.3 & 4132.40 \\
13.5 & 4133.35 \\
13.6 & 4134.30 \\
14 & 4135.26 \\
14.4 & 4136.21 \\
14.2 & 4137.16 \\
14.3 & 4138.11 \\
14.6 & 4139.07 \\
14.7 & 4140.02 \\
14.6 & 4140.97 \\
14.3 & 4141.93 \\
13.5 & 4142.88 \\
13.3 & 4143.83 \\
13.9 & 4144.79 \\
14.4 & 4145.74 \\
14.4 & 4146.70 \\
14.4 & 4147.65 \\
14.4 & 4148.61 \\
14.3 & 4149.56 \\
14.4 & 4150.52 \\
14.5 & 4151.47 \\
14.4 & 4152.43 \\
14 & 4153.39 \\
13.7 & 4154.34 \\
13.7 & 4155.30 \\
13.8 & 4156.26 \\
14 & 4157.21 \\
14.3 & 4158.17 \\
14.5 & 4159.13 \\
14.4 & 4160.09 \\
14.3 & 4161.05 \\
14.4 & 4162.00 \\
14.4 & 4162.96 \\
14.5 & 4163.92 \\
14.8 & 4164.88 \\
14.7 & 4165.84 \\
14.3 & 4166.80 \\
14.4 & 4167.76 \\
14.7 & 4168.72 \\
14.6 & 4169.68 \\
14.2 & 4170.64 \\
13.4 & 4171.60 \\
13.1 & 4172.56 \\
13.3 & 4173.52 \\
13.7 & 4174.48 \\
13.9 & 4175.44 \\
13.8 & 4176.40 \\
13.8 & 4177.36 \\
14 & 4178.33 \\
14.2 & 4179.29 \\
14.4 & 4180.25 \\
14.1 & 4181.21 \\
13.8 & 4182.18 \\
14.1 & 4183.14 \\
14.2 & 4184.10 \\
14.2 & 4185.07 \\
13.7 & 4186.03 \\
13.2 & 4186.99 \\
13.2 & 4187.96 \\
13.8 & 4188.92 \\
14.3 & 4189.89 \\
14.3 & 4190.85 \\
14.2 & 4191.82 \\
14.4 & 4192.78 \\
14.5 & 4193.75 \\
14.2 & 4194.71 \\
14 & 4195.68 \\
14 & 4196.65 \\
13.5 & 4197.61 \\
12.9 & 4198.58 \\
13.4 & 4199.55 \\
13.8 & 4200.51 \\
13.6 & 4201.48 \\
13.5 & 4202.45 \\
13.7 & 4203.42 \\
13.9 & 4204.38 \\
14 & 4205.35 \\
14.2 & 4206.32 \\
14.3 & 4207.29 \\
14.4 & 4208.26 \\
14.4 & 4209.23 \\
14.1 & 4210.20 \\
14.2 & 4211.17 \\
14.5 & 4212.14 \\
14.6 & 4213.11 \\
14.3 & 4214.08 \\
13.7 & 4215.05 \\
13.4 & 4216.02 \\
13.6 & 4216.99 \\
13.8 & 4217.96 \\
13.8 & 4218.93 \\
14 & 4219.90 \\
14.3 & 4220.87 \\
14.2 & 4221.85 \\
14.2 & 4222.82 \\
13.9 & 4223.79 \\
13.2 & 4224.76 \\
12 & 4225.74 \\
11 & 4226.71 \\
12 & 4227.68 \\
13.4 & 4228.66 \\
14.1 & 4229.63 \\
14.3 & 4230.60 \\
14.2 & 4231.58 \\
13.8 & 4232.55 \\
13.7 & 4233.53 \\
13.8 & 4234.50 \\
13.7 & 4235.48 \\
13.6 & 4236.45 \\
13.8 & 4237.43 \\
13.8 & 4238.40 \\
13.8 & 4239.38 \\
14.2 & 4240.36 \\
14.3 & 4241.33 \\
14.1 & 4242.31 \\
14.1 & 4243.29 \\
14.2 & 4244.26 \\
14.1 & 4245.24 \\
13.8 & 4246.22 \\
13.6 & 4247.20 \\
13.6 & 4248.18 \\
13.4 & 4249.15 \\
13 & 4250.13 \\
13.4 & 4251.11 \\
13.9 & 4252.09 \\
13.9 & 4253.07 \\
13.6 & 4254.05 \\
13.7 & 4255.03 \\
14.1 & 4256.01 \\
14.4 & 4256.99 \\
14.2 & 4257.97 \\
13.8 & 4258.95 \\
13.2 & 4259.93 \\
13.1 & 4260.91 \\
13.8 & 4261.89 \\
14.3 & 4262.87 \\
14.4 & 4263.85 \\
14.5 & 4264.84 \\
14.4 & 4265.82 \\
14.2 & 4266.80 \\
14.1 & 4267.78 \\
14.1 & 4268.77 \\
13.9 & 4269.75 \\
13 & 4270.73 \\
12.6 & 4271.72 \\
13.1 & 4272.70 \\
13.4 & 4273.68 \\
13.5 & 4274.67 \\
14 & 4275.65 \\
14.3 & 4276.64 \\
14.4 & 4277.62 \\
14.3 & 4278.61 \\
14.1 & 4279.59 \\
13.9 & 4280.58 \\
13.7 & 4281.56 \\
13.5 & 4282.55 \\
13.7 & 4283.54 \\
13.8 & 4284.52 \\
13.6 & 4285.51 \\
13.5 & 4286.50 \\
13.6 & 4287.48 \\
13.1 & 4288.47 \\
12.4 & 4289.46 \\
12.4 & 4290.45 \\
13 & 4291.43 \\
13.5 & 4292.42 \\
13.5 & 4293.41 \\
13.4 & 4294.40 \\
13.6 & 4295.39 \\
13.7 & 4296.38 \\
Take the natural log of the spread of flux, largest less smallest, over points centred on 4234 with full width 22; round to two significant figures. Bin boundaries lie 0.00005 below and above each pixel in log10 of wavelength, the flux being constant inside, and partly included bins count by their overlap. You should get 1.2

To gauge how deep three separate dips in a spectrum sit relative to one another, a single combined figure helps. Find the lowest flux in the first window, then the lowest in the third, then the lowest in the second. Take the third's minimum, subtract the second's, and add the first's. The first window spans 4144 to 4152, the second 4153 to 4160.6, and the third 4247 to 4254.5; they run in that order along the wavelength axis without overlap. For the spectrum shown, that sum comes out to 13.20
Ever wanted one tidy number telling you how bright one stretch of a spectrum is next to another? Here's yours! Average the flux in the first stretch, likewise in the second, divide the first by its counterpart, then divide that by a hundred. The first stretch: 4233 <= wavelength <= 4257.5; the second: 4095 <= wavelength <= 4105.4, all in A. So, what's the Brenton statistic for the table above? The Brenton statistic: 0.0124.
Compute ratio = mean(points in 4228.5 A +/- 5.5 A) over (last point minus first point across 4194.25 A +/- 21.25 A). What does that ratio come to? 33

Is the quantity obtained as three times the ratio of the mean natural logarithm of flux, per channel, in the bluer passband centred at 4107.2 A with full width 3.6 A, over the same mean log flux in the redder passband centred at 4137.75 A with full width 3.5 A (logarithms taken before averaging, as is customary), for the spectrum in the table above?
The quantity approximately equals 2.90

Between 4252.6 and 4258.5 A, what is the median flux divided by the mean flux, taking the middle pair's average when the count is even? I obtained 1.00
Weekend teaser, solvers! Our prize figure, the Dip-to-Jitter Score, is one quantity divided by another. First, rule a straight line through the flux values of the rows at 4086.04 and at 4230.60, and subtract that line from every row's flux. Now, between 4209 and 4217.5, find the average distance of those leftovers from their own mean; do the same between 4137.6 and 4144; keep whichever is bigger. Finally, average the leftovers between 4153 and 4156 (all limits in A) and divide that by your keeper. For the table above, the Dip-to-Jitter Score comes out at -1.1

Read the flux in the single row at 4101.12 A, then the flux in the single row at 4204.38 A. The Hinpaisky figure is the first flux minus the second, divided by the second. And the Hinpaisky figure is -0.40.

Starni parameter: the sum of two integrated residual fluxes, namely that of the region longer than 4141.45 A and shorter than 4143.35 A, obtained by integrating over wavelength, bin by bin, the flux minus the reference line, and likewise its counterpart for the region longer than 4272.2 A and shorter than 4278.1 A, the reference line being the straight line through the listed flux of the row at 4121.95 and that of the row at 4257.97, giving -2.9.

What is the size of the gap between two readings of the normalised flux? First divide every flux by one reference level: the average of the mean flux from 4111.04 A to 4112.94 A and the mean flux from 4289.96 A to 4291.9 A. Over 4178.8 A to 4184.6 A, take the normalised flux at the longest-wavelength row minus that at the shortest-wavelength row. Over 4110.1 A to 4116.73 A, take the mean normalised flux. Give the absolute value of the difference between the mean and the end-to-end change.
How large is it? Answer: 1.06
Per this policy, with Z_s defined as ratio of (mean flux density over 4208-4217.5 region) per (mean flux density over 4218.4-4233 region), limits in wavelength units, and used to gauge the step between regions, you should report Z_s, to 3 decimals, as 1.046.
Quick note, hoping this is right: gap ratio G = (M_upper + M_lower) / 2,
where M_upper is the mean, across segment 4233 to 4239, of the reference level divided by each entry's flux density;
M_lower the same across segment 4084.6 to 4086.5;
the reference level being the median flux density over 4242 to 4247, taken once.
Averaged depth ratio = 1.017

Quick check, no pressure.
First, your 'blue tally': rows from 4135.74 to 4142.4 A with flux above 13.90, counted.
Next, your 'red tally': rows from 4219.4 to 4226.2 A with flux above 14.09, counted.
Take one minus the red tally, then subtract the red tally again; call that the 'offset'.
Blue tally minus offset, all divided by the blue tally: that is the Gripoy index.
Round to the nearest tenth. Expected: 1.7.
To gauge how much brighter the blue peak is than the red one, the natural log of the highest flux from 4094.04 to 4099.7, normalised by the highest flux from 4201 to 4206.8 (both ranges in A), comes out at -0.02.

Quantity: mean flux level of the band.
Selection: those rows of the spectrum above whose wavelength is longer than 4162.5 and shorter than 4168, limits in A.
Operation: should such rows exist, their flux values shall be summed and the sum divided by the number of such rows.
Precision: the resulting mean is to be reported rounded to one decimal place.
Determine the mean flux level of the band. 14.5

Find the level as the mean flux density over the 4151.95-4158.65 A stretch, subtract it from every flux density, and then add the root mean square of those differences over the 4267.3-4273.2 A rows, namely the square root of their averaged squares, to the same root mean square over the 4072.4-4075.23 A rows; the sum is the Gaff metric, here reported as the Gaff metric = 0.97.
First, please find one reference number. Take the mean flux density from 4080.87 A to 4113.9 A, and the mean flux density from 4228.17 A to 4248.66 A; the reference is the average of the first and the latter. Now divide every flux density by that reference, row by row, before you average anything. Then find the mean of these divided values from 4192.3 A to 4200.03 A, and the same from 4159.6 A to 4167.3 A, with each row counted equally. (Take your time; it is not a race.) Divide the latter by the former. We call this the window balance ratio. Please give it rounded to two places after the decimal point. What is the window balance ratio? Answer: 1.04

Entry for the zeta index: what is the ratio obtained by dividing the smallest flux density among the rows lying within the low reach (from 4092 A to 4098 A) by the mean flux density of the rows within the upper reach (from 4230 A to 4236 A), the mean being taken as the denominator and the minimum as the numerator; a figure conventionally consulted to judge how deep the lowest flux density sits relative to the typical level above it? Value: 0.92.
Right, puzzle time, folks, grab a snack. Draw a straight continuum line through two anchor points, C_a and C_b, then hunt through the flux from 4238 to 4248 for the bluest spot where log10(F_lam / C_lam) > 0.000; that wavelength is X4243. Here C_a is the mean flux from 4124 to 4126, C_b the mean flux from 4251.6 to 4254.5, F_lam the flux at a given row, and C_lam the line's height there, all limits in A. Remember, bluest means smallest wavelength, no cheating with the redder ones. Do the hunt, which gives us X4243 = 4240.36 A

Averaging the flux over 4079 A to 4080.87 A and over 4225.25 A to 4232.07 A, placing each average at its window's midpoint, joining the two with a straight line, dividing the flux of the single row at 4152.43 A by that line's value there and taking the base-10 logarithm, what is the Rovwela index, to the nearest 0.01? 0.03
